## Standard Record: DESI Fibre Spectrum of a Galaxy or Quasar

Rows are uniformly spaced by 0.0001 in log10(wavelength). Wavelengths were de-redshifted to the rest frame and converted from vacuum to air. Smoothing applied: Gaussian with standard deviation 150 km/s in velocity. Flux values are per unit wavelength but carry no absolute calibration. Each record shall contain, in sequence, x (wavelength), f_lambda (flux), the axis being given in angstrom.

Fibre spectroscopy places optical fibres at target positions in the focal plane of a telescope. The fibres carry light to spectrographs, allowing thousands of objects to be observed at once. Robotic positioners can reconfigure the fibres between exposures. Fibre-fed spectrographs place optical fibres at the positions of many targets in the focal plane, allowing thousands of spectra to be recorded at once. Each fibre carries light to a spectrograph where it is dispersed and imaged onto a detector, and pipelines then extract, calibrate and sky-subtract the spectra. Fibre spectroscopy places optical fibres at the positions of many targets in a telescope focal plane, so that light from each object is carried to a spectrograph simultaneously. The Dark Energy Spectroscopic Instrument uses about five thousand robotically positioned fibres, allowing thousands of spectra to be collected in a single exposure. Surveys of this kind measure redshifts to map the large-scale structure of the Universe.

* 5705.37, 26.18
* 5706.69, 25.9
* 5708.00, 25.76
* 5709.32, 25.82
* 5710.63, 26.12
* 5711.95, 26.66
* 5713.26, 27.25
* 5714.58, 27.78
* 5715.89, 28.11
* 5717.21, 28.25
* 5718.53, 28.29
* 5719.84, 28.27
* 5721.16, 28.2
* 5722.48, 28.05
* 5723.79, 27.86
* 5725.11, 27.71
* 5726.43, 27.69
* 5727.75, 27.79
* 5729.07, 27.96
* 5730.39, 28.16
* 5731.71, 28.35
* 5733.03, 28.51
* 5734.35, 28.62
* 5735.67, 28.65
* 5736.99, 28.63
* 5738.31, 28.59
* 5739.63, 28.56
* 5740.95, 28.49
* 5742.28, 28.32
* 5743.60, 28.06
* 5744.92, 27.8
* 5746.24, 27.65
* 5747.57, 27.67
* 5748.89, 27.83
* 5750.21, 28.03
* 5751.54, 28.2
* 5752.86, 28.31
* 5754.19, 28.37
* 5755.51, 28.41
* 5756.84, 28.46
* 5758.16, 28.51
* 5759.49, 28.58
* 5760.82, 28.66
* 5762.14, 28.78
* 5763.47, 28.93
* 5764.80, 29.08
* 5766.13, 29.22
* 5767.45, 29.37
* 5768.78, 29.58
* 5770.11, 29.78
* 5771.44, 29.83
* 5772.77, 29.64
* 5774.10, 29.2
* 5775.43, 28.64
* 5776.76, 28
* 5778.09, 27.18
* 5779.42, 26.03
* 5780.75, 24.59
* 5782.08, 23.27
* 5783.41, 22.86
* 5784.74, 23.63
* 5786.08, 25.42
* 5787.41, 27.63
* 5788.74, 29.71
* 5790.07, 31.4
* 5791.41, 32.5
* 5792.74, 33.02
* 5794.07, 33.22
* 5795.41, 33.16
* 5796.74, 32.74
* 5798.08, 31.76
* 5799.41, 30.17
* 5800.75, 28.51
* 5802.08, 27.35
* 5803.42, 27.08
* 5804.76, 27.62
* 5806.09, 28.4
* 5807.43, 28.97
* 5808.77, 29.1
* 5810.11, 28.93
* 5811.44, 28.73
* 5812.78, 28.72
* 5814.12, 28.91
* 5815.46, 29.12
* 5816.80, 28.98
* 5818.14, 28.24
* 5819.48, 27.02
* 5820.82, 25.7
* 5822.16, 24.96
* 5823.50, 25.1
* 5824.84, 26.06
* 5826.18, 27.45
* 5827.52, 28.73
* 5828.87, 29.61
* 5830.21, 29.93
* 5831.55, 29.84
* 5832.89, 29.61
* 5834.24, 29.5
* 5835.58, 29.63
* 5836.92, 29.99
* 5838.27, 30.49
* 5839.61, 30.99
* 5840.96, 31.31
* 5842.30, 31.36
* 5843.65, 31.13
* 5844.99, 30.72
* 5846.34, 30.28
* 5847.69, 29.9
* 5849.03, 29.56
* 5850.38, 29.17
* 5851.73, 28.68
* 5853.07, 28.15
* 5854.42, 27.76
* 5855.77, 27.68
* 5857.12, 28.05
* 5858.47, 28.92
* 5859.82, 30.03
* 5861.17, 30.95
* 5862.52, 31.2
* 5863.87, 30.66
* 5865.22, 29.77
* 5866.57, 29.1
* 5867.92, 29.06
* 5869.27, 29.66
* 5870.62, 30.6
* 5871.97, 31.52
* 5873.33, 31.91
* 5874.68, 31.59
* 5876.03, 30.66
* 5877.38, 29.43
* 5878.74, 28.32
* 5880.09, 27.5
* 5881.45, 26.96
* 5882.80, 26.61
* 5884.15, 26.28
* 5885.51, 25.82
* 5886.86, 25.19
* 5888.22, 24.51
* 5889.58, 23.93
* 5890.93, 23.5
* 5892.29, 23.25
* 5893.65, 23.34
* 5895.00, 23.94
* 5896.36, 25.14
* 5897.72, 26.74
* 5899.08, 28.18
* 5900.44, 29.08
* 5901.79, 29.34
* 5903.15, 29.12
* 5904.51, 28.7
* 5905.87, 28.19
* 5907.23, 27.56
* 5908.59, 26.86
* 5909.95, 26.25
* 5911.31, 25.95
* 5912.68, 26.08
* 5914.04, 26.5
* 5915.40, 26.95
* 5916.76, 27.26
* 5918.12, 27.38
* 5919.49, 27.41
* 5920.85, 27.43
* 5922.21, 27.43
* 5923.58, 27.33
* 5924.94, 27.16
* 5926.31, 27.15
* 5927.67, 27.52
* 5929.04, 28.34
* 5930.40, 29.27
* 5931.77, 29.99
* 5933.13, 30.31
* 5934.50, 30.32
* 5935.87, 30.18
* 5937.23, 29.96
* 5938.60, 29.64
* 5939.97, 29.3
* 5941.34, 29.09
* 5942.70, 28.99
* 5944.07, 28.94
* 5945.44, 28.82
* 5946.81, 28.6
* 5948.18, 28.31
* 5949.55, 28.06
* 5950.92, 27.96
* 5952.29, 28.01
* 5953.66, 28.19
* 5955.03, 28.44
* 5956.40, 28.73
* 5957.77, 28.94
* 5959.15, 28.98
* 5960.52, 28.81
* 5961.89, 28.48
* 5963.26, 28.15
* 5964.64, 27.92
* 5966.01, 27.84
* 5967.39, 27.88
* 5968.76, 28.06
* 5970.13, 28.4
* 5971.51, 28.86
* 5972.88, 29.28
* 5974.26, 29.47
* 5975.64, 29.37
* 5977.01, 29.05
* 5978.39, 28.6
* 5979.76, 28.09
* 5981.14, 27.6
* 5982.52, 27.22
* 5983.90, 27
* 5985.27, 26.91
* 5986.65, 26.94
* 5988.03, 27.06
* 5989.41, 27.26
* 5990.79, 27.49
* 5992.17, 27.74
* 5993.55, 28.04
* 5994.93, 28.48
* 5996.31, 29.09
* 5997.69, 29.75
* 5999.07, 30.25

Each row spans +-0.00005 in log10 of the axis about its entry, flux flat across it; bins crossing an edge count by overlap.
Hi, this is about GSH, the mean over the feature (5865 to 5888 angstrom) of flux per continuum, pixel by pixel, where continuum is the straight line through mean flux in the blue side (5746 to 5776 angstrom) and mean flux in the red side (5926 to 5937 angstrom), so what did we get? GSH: 0.99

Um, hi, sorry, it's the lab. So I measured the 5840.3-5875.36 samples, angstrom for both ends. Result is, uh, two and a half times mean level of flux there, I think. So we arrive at 74.9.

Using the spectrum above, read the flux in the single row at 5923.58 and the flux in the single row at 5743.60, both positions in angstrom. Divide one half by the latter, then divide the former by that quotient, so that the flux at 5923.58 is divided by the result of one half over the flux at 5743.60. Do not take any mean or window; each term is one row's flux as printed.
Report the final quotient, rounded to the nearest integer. 1534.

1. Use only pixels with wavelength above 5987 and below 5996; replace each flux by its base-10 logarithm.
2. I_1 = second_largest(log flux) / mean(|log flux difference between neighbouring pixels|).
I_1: 326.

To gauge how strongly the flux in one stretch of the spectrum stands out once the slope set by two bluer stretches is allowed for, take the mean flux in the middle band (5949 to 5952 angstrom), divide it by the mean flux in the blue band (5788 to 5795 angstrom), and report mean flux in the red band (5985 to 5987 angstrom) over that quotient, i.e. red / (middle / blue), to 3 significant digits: 30.7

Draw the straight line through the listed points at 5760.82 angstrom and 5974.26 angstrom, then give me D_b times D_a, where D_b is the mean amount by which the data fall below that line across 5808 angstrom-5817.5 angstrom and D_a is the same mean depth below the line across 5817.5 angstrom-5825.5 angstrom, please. -0.2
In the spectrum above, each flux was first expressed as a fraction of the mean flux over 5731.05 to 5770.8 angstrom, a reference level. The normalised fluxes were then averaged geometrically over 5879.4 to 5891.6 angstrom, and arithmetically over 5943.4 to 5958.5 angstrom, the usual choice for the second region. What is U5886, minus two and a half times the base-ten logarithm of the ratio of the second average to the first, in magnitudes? -0.12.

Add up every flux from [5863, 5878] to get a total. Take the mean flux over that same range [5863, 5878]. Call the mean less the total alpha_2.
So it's -304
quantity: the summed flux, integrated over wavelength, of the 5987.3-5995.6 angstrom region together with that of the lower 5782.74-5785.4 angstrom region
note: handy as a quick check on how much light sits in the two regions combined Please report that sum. 291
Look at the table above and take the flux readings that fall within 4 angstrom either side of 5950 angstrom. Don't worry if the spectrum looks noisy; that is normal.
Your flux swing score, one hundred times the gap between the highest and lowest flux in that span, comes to 64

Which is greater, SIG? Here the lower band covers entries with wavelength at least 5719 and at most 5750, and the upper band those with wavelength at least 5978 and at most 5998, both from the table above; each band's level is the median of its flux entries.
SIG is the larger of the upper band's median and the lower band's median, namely 28.2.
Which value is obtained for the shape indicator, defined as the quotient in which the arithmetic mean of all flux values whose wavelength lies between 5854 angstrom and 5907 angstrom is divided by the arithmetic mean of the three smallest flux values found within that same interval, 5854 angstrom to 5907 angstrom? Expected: 1.20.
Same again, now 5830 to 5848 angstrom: 1.03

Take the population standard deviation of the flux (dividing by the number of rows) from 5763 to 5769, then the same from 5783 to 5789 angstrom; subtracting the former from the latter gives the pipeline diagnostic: 2.3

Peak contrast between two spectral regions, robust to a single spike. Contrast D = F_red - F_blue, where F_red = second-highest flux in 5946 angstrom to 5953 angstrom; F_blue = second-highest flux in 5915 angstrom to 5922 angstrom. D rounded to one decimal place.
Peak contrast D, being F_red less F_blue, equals 0.9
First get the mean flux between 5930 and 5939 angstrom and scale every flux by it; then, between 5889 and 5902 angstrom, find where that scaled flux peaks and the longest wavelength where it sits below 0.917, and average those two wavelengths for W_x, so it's 5899.8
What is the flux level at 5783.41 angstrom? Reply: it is 22.86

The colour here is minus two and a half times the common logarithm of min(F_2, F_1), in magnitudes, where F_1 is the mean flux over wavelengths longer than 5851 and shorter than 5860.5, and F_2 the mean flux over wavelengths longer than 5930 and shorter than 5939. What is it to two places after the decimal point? -3.64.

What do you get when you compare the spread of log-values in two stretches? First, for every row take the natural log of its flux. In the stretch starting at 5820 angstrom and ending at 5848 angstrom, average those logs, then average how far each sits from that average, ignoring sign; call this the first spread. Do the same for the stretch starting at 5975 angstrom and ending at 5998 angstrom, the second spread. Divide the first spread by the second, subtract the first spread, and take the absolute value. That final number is 2.0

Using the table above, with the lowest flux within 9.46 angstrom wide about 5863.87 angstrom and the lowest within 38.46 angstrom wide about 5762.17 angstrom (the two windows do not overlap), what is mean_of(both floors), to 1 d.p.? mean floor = 26.8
